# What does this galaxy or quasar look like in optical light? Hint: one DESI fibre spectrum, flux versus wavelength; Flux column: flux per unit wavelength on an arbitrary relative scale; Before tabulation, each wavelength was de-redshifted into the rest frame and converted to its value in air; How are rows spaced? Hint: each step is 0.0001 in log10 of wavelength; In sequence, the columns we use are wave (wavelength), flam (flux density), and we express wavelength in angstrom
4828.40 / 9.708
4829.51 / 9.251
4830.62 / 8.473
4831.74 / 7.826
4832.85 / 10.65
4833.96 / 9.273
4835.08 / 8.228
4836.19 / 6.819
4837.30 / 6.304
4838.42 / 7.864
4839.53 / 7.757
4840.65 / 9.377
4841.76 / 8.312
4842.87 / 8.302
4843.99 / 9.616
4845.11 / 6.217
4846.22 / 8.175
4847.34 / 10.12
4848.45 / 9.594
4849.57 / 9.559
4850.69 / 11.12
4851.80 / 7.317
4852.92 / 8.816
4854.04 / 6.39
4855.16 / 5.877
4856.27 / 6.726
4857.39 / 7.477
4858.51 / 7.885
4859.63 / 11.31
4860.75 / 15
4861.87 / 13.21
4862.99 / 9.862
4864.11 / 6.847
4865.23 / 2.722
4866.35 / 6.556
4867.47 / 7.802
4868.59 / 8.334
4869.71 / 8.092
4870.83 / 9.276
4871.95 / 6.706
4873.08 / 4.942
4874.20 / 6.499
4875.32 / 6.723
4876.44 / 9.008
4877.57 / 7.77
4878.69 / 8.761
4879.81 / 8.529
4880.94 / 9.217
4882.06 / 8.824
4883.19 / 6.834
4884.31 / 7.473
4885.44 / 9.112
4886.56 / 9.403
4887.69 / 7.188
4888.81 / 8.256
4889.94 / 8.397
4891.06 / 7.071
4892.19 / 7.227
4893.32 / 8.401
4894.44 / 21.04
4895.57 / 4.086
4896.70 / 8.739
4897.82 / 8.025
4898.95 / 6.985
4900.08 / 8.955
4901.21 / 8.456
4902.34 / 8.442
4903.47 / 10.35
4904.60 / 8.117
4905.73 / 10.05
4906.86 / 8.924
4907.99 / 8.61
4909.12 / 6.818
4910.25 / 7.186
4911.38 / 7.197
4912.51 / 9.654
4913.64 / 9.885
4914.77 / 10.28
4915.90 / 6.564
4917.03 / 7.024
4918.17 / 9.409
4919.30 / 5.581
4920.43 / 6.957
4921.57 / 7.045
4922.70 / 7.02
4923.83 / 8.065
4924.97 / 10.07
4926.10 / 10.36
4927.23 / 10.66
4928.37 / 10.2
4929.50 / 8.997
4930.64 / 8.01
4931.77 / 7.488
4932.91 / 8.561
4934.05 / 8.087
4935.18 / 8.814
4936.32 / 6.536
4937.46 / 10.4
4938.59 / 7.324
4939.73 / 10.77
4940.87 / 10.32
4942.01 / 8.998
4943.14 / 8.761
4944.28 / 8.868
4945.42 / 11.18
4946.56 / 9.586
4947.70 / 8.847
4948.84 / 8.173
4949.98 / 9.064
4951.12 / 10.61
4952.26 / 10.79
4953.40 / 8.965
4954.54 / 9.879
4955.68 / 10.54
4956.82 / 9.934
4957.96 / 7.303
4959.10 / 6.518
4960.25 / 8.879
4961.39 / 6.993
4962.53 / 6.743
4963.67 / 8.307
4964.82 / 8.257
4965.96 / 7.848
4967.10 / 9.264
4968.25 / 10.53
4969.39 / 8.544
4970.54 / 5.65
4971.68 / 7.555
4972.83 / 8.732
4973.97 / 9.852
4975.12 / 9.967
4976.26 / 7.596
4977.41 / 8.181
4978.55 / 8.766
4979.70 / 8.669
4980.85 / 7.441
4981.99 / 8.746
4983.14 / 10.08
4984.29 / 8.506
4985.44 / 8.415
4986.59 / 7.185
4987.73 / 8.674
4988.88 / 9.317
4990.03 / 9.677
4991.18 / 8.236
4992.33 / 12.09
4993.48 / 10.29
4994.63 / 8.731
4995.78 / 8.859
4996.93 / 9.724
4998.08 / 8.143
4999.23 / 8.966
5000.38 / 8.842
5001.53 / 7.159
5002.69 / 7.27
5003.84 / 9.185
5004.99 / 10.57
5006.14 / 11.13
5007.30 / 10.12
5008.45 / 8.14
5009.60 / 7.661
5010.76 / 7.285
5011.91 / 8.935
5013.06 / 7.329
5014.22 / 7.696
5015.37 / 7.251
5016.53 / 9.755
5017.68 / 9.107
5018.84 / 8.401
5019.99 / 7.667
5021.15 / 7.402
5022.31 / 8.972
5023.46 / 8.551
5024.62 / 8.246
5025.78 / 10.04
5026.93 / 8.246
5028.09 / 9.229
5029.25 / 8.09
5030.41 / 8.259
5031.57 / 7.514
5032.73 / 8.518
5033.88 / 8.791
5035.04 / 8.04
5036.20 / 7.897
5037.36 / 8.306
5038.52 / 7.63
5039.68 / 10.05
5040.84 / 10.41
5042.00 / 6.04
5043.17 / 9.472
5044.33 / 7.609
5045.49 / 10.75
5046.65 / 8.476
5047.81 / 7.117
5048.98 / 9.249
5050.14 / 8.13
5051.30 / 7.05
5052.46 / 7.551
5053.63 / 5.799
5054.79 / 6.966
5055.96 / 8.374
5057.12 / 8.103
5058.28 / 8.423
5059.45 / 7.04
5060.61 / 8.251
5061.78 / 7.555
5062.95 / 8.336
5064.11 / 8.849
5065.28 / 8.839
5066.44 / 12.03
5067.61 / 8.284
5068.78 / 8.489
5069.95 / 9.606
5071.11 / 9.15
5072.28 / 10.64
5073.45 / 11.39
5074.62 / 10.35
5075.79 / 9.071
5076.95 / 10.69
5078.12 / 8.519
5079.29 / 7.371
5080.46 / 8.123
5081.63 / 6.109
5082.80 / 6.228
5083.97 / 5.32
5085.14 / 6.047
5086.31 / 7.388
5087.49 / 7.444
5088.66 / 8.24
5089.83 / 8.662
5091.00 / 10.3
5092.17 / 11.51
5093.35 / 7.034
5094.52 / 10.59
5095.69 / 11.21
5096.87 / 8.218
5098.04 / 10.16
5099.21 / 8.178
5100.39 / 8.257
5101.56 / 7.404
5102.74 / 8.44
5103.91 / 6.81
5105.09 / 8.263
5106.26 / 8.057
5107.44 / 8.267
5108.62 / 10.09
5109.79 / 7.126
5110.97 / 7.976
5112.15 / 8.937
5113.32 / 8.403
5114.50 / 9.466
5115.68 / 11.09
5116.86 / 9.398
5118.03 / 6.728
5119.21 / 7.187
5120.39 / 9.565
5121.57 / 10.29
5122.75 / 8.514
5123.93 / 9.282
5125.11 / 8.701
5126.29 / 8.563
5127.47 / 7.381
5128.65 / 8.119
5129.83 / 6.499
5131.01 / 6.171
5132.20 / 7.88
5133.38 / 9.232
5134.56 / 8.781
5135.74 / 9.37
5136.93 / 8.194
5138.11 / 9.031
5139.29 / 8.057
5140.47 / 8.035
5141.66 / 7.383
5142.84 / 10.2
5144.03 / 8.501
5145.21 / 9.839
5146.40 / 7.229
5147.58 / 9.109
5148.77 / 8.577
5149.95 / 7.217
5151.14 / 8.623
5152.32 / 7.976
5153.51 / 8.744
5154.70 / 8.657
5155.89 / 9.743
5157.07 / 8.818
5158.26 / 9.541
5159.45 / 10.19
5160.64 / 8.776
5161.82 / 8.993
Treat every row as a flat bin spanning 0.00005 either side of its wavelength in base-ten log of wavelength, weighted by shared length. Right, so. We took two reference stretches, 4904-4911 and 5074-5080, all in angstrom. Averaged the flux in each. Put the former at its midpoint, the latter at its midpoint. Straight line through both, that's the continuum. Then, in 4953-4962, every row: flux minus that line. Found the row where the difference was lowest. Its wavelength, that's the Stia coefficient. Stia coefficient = 4959.10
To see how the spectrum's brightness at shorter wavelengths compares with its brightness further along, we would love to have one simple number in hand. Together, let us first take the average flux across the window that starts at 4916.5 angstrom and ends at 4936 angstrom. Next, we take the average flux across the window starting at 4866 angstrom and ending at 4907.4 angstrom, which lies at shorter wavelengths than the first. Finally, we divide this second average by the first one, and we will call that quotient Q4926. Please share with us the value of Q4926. 1.00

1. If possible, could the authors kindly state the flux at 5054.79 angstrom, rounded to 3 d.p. 6.966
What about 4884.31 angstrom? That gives 7.473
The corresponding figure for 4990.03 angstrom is 9.677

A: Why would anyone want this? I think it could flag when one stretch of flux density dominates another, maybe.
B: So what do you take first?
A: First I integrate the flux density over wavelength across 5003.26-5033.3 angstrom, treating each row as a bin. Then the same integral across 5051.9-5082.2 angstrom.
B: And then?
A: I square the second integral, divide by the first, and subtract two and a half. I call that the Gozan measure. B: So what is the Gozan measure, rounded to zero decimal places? 262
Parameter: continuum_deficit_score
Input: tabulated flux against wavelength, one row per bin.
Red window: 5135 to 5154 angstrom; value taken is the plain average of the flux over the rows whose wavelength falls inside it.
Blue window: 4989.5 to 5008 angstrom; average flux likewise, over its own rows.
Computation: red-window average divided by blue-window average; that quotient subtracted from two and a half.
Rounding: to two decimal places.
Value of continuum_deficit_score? 1.59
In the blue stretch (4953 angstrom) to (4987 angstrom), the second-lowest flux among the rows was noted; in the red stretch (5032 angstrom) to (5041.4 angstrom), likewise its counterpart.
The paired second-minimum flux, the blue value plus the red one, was 14.4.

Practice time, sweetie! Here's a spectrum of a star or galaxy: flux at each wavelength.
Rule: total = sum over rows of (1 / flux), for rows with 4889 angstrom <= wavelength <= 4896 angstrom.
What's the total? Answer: 0.81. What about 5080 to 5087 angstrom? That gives 0.94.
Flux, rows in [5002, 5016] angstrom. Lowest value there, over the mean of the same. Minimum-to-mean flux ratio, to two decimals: 0.85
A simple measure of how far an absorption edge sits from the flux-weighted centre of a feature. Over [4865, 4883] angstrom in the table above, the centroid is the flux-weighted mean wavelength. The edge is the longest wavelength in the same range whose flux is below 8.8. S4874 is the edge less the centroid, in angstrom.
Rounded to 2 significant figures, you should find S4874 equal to 5.5 angstrom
